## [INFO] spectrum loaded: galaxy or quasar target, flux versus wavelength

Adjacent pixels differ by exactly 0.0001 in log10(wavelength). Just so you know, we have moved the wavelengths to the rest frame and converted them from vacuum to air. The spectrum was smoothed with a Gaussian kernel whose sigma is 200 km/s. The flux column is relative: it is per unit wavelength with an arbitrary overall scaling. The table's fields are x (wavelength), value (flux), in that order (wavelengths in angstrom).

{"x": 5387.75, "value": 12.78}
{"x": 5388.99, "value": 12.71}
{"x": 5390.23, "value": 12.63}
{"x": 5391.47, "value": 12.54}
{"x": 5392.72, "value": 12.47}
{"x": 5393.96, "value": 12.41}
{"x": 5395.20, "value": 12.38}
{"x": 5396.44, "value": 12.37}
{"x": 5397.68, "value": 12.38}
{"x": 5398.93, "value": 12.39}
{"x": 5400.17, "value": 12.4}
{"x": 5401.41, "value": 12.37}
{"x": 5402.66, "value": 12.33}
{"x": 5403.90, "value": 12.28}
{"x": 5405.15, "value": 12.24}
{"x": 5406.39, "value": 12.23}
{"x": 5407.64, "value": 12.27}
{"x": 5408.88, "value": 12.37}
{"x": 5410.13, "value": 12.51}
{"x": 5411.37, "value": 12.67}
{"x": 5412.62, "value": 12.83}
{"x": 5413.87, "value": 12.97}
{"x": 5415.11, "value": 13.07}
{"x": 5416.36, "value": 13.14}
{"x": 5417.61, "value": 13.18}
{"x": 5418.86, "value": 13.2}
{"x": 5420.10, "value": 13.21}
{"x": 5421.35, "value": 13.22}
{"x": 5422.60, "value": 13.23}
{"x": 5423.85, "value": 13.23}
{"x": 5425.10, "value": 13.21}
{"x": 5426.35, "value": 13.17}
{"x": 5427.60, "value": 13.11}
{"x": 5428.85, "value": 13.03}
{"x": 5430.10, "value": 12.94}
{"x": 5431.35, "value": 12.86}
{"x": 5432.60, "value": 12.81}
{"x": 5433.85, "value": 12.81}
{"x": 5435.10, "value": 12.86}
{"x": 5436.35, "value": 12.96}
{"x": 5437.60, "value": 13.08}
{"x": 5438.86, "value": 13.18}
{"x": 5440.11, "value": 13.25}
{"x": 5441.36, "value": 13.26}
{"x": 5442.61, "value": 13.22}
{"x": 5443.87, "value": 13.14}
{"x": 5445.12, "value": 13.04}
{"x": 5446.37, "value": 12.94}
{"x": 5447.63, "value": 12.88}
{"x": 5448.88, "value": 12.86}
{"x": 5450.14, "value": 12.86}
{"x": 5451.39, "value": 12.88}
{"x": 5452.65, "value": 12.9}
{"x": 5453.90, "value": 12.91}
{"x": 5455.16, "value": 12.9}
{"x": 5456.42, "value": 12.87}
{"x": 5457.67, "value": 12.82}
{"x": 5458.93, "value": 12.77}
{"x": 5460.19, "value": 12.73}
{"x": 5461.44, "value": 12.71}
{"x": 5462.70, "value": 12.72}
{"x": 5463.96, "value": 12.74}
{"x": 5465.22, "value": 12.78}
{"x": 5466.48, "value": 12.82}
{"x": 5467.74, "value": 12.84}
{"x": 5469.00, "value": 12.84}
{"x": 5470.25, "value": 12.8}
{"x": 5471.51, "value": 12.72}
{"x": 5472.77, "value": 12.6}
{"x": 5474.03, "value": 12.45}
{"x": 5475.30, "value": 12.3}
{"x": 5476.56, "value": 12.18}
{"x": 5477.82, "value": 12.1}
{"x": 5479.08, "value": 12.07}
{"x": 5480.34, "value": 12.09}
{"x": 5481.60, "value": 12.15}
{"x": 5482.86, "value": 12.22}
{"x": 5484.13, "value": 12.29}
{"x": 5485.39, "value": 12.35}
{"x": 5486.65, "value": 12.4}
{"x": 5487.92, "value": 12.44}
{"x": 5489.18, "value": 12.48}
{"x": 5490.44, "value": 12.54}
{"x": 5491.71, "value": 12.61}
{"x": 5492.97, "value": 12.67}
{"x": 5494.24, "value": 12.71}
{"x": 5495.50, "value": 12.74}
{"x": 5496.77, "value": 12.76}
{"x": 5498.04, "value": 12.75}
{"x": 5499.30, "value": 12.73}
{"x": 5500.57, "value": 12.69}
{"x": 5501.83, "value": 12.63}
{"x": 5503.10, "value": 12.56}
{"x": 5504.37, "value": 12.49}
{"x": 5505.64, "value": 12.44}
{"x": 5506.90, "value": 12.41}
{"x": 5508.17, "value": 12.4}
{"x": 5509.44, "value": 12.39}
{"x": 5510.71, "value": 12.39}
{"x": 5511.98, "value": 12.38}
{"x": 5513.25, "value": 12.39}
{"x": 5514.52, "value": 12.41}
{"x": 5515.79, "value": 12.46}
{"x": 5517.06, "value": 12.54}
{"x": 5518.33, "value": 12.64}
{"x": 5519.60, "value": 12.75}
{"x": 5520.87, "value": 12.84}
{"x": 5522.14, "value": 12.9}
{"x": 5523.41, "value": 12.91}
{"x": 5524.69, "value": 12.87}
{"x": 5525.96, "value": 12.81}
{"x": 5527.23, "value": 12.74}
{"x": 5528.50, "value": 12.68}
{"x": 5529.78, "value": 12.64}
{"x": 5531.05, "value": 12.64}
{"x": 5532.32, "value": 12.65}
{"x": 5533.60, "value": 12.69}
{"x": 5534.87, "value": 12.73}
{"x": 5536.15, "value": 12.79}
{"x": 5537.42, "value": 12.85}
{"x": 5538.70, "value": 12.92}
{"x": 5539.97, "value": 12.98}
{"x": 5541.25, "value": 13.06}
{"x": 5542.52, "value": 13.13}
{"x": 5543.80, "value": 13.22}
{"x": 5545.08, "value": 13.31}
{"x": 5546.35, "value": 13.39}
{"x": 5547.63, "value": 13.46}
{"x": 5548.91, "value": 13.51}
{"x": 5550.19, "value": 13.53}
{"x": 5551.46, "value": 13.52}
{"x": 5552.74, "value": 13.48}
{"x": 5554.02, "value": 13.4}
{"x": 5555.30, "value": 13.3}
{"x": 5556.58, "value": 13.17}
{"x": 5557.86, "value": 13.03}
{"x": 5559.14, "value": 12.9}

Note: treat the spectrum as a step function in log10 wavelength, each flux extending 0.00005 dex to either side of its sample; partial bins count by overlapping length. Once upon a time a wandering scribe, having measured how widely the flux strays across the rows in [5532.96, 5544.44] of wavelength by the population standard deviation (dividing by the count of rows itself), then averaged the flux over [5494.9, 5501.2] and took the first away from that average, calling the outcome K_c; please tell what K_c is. 12.6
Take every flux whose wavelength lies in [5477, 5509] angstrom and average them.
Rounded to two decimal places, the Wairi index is 12.47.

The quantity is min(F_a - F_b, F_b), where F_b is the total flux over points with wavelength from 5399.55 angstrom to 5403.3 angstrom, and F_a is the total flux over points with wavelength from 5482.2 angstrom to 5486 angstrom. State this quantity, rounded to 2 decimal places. -0.24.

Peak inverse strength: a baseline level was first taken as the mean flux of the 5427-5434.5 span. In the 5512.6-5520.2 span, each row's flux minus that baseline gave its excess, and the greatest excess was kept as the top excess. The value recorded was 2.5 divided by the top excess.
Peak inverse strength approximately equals -14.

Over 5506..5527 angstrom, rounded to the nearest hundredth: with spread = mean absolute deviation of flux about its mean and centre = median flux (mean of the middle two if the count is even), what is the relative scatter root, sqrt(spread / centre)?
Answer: 0.13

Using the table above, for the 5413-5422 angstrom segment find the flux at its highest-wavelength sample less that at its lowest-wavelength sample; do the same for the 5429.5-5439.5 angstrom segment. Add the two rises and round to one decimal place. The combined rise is 0.5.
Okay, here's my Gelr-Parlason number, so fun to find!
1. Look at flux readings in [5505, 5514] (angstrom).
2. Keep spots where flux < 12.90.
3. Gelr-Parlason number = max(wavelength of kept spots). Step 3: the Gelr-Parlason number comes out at 5513.25 angstrom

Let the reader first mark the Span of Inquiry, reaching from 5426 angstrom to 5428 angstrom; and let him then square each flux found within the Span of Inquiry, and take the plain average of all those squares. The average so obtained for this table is 173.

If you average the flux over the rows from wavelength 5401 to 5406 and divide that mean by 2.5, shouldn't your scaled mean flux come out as 4.92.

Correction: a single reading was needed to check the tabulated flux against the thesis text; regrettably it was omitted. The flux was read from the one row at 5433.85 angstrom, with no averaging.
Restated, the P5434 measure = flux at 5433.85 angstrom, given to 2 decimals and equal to 12.81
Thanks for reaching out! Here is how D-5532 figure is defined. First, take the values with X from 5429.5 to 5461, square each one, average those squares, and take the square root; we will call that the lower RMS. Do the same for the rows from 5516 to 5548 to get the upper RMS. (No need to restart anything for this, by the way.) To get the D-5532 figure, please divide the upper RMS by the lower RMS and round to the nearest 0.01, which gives 1.00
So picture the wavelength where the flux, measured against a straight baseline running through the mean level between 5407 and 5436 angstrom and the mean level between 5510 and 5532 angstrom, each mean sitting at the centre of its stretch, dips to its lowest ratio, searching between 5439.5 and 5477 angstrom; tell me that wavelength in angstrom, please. 5476.56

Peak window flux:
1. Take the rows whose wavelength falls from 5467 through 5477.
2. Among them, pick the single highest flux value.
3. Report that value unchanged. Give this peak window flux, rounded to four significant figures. 12.84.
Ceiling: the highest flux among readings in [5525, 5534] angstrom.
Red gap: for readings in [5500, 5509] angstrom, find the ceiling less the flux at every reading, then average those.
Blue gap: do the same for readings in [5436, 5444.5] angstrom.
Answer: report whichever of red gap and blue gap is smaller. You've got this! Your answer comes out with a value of -0.35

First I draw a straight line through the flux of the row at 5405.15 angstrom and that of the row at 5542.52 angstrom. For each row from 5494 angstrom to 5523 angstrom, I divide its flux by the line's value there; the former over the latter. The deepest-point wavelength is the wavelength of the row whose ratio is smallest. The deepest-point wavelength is 5511.98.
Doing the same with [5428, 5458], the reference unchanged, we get 5457.67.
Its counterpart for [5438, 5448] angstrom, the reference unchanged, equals 5447.63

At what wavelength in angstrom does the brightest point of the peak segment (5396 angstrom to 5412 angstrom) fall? 5411.37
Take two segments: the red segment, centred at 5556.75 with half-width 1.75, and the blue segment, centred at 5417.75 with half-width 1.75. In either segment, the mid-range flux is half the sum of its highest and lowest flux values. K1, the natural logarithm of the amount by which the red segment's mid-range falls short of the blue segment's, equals -5.3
